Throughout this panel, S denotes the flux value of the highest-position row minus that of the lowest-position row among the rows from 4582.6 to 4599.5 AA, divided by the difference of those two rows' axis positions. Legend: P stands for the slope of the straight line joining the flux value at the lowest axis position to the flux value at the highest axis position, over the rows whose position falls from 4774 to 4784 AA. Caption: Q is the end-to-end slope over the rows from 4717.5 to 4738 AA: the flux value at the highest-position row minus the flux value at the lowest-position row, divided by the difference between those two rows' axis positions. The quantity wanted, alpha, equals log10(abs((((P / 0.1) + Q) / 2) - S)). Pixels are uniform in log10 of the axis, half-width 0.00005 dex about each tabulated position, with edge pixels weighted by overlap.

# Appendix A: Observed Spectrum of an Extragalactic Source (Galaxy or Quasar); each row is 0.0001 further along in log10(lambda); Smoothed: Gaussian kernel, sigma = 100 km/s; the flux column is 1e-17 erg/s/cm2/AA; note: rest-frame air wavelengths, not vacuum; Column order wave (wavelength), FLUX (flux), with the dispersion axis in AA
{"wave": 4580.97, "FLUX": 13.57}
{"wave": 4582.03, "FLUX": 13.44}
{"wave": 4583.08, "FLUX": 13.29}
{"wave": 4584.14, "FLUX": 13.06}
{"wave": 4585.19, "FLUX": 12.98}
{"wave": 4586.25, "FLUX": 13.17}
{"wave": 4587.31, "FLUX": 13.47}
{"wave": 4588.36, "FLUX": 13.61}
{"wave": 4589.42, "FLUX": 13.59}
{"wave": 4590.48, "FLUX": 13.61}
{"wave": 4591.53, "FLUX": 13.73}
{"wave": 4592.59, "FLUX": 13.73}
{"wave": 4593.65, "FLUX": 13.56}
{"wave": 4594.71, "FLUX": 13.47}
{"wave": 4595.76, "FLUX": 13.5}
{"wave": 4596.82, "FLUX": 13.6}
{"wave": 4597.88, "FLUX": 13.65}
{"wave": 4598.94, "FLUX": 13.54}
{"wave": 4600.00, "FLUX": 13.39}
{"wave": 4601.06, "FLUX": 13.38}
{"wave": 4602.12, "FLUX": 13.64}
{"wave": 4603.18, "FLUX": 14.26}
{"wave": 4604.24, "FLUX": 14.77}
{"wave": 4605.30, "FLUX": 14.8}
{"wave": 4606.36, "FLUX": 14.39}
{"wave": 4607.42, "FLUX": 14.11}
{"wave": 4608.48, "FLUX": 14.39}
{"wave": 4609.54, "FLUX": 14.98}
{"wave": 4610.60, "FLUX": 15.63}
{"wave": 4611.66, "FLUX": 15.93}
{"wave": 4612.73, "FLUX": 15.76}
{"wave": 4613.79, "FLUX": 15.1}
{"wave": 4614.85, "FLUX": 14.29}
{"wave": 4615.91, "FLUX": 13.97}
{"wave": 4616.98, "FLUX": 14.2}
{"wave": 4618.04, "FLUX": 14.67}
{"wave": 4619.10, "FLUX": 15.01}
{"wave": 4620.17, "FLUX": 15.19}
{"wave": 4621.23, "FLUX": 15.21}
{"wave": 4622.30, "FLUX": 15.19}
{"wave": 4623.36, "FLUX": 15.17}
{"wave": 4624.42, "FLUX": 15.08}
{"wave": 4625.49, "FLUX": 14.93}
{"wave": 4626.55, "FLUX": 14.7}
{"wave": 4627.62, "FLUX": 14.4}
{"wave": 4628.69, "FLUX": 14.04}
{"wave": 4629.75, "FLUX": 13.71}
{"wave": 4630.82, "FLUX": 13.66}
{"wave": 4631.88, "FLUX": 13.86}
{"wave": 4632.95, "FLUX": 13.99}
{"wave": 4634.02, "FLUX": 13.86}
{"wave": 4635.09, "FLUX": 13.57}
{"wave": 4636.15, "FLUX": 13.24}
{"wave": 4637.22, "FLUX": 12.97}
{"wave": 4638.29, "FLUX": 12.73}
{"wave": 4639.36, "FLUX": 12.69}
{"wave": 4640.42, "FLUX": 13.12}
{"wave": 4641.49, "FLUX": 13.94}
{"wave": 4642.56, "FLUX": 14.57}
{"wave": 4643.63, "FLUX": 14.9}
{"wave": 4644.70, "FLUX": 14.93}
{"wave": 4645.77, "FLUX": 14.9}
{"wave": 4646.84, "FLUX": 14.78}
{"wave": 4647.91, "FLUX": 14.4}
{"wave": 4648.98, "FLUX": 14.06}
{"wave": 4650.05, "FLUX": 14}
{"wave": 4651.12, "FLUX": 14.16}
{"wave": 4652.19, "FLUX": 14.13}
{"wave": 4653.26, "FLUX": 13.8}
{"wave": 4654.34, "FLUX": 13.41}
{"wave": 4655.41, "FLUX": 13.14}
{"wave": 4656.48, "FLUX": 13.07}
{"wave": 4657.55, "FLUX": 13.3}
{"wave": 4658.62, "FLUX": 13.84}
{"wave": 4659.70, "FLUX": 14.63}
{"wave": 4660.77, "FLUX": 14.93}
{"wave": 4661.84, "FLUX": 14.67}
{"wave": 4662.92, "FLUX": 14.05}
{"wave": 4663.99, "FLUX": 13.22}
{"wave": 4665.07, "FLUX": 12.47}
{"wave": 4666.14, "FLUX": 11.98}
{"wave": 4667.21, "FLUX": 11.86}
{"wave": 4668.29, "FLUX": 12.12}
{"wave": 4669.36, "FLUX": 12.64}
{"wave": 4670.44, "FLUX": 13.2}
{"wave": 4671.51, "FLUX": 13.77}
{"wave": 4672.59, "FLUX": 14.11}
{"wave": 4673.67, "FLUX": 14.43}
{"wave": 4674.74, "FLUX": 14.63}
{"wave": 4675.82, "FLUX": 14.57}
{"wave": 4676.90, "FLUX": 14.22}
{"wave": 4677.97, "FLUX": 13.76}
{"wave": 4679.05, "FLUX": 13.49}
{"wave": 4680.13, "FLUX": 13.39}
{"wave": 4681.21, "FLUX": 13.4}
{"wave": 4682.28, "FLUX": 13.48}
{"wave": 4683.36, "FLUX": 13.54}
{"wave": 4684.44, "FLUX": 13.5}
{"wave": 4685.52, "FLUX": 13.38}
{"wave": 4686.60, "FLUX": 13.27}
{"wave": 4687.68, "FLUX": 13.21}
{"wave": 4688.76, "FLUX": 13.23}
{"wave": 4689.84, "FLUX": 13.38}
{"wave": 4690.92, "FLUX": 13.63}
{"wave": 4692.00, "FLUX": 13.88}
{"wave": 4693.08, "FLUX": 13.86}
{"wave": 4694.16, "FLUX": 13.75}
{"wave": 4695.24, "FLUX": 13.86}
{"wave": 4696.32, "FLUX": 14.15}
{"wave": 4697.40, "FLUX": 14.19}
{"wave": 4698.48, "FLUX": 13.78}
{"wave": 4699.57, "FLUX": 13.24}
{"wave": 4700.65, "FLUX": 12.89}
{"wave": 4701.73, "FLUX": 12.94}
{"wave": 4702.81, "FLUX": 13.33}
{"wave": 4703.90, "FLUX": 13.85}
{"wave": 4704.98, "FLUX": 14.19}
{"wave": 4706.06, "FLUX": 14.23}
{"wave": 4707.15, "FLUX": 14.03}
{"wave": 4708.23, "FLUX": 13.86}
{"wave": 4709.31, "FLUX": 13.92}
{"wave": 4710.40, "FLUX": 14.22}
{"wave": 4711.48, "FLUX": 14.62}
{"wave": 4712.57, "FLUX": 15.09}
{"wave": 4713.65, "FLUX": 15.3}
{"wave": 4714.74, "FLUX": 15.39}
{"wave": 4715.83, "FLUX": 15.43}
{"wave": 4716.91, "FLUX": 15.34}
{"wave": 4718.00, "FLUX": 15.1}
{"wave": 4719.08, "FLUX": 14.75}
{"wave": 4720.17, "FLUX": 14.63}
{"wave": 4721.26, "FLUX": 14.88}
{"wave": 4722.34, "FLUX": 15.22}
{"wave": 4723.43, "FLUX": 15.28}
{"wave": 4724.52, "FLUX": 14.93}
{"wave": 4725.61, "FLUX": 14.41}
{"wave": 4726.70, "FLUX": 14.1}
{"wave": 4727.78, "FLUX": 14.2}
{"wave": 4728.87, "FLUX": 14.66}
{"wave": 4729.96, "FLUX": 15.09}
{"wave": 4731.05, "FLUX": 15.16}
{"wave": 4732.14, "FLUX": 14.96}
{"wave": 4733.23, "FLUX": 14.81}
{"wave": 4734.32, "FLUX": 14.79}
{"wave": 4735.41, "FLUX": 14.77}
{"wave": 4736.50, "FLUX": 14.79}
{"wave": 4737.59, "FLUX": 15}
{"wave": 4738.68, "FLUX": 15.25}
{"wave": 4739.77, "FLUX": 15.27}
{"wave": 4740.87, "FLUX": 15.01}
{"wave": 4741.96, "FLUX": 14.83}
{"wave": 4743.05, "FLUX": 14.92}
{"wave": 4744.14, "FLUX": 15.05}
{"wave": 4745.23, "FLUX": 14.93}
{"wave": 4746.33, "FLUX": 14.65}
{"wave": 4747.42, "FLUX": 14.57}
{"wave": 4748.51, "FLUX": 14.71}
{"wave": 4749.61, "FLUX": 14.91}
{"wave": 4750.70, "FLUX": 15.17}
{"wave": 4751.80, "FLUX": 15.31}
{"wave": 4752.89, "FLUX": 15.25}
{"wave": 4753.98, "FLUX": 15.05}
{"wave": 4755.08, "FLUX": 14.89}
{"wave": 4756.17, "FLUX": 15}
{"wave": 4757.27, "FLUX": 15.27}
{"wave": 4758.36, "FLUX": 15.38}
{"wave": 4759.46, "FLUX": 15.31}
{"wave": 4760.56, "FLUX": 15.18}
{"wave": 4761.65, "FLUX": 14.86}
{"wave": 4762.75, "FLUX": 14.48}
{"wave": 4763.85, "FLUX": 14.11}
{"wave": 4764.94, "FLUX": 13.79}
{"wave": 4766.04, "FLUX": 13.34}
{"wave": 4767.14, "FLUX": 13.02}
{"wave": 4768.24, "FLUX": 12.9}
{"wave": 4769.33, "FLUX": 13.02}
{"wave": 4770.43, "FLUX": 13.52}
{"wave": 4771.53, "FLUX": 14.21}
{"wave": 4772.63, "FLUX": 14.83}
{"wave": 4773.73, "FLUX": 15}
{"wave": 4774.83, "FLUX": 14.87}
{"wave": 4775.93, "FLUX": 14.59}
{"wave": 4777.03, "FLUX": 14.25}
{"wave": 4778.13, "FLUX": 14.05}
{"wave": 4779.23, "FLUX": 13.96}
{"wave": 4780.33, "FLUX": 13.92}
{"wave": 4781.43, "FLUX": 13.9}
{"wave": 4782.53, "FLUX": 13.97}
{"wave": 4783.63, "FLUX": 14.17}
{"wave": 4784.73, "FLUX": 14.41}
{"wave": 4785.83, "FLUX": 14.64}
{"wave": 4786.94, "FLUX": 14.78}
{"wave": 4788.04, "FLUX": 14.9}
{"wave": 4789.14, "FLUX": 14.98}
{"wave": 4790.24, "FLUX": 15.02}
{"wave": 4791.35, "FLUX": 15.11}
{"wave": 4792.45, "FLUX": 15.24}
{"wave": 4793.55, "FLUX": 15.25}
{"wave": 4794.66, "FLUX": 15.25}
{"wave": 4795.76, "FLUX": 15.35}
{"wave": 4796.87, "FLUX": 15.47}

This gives -0.4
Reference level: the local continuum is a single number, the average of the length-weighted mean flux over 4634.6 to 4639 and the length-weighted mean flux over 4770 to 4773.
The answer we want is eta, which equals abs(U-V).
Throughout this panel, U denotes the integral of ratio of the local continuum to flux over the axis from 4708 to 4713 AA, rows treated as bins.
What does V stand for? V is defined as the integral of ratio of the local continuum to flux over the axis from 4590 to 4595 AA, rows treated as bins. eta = 0.3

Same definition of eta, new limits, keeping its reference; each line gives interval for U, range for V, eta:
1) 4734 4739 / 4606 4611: 0.1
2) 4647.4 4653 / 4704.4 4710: 0.0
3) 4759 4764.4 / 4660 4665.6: 0.5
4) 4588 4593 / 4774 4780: 0.7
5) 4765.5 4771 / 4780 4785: 0.8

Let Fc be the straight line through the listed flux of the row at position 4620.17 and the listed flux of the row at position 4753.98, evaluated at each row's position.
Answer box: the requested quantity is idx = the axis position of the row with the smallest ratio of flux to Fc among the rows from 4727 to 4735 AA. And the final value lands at 4727.78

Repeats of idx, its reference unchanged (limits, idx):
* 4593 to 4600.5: 4600.00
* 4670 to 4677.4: 4670.44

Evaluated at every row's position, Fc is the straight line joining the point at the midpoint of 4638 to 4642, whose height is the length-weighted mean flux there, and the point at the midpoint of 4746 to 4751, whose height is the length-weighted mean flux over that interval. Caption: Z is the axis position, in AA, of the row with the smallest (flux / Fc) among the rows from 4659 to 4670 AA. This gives 4667.21 AA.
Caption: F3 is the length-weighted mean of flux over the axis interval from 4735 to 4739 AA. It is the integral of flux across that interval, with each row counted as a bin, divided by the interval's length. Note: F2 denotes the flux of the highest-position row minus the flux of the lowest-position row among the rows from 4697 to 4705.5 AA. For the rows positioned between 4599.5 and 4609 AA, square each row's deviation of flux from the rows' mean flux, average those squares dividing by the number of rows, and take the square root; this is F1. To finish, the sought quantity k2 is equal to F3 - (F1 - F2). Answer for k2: 14.4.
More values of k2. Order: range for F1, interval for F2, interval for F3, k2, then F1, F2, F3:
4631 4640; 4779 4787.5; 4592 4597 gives 13.9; 0.49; 0.82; 13.6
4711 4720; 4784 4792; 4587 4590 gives 14.0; 0.28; 0.70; 13.6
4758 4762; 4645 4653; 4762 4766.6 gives 13.0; 0.20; -0.77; 14.0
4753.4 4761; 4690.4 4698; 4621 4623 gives 15.6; 0.17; 0.56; 15.2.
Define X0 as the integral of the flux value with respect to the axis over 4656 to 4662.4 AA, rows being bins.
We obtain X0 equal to 90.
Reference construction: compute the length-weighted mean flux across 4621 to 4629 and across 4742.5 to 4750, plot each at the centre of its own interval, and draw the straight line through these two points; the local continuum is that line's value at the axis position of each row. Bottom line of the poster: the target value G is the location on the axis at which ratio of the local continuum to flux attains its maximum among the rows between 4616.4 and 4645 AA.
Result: 4639.36 AA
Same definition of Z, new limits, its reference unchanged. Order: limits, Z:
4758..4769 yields 4768.24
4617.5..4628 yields 4627.62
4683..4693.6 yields 4687.68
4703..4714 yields 4708.23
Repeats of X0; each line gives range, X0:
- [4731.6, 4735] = 50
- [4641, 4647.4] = 94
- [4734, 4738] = 59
